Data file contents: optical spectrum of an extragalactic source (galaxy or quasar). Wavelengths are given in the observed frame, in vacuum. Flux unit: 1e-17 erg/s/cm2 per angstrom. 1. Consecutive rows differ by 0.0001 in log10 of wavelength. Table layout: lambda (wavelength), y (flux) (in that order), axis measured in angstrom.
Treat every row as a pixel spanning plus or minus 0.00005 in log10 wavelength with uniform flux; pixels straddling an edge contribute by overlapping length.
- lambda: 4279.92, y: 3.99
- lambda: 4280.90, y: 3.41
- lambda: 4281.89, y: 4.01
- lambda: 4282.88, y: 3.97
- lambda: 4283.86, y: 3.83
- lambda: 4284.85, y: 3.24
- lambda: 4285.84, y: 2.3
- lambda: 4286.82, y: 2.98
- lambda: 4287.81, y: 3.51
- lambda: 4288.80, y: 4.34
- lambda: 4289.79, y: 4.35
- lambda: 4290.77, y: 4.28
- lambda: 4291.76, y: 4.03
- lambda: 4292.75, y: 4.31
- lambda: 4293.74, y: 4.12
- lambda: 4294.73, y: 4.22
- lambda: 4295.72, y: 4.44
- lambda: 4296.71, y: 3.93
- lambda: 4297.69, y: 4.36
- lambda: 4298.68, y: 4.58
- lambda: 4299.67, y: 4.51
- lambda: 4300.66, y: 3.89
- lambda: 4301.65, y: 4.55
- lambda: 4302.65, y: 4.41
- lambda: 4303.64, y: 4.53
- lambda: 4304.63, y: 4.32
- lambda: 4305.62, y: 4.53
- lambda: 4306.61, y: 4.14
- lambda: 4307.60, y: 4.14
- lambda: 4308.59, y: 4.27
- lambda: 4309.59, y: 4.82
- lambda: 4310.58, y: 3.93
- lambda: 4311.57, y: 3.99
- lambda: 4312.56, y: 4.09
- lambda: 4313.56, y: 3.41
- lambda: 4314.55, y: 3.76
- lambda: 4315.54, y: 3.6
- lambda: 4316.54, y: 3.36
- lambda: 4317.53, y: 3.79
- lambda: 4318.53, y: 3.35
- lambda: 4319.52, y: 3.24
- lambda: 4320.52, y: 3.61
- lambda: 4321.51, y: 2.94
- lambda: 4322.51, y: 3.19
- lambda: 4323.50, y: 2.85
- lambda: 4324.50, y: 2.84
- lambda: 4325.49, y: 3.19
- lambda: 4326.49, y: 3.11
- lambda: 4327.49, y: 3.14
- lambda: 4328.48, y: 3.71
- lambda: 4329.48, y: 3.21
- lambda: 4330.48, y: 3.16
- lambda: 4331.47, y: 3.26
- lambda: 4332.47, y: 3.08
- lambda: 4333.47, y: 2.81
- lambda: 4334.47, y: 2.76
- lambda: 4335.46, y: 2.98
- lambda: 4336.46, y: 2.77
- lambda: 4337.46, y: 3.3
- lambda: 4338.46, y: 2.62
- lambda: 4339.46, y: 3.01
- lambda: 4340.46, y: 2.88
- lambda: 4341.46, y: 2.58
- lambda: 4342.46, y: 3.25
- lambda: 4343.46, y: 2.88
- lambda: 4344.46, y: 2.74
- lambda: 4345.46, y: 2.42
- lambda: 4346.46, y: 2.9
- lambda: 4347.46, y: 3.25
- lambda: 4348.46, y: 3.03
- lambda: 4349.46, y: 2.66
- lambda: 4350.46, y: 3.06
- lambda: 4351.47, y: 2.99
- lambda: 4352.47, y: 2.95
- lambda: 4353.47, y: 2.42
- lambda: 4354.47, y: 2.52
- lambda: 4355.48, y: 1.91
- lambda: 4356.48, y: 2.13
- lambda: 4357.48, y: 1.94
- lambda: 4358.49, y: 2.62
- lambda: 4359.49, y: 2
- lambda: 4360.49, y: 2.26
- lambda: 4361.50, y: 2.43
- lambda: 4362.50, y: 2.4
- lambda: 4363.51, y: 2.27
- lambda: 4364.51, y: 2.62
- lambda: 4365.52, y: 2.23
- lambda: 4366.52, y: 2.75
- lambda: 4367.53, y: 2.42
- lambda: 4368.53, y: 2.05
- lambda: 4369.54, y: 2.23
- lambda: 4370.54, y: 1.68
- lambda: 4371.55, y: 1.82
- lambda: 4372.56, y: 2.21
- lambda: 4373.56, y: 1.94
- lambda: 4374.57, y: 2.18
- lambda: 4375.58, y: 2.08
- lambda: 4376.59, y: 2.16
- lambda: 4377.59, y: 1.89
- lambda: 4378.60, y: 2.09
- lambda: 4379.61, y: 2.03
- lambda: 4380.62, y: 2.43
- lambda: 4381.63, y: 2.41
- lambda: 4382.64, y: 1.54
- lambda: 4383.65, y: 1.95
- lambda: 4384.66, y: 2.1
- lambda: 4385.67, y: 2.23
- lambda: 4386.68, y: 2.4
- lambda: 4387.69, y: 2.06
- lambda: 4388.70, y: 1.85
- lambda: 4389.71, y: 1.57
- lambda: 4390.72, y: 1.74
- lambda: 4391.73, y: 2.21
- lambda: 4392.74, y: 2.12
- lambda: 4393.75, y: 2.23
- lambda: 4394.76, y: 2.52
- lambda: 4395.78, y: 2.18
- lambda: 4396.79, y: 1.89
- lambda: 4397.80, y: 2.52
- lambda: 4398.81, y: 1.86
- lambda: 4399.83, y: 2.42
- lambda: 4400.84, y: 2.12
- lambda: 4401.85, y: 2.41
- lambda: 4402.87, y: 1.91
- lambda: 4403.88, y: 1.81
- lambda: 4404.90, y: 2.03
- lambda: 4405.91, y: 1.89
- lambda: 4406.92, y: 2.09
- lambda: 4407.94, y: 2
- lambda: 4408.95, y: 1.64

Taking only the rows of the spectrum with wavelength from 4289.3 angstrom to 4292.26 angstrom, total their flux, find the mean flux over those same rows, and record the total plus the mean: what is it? 16.9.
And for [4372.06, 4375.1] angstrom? 8.4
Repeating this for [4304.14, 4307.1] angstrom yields 17.3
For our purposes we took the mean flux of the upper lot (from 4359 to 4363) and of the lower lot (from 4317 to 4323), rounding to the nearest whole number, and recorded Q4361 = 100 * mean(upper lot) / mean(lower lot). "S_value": 68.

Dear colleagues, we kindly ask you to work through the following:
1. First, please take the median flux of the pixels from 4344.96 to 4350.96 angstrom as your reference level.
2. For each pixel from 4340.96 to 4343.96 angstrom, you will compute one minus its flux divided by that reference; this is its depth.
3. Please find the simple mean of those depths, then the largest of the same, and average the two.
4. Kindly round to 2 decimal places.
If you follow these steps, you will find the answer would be 0.08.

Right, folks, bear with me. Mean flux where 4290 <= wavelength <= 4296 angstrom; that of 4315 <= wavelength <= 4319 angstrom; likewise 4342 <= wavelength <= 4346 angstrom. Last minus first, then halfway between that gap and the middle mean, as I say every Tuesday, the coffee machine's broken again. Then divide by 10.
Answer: 0.106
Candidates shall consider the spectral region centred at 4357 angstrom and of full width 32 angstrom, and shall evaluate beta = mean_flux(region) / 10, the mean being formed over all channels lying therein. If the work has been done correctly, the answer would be 0.25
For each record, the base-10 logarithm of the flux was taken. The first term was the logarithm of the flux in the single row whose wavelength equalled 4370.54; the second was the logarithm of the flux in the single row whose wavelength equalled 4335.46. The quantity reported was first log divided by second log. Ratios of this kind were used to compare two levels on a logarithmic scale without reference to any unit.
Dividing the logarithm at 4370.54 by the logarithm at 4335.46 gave 0.48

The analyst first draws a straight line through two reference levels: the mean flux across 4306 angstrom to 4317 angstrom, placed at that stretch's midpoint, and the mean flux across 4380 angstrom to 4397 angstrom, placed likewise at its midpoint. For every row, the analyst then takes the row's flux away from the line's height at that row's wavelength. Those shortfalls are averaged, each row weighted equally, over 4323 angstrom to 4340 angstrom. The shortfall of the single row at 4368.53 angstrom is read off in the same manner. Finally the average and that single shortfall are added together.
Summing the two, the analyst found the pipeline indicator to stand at 0.95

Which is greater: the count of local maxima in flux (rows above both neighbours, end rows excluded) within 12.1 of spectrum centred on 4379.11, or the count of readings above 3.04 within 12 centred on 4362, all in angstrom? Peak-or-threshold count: 4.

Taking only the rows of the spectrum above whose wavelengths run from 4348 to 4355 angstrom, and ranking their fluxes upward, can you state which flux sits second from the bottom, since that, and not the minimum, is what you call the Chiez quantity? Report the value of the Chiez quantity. 2.52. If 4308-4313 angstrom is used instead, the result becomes 3.99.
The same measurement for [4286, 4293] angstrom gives 3.51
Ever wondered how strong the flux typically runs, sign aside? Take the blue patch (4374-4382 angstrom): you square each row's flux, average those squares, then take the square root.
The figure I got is 2.2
